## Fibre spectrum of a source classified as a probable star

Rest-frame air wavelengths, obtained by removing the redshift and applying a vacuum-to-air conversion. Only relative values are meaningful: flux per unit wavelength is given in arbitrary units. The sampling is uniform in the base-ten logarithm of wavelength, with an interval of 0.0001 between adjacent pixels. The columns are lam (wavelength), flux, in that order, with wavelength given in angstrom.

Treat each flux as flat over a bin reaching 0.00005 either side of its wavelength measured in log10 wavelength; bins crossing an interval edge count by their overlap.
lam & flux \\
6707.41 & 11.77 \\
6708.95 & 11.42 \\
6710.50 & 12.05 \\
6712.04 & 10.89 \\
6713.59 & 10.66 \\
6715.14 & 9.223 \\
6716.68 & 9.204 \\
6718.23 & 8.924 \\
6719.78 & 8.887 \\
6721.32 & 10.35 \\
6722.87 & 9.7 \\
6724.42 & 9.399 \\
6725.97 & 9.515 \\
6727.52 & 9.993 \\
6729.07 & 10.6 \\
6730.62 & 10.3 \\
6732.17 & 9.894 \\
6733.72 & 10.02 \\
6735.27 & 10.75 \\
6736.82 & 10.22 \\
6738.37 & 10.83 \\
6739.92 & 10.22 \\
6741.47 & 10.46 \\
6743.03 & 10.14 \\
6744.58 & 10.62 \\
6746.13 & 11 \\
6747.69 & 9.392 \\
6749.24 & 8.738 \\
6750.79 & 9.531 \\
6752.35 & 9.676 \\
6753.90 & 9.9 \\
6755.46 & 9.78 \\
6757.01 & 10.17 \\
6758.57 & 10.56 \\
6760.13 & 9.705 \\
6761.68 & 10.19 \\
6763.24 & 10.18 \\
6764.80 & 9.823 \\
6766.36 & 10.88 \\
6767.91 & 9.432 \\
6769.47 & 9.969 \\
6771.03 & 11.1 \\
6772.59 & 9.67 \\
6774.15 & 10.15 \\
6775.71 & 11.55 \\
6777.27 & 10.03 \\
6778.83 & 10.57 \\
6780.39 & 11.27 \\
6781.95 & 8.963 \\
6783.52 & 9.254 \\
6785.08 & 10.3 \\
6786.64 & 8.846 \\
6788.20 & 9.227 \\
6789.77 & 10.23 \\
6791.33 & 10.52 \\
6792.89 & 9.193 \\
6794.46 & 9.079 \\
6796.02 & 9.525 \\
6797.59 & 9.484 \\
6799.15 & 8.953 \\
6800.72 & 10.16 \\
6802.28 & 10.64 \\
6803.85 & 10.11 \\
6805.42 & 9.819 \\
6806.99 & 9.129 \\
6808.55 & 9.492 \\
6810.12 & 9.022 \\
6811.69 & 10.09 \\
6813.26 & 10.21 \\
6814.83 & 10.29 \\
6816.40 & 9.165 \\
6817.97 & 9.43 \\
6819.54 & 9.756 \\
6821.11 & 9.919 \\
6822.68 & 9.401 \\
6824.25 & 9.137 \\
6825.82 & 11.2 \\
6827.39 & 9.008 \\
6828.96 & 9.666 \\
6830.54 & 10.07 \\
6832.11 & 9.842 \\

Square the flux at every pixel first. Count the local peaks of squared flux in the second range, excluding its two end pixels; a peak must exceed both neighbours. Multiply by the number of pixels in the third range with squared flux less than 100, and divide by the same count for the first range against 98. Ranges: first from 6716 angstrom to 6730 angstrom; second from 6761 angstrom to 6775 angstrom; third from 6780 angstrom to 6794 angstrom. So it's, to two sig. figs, 1.7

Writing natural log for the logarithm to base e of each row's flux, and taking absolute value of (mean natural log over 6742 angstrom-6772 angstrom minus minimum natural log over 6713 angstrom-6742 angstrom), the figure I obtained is 0.12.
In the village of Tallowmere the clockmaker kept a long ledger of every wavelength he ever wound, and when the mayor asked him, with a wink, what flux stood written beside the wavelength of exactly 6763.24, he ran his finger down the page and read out 10.18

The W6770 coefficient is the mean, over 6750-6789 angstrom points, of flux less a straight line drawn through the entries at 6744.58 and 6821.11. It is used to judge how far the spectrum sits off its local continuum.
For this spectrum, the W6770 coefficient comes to -0.363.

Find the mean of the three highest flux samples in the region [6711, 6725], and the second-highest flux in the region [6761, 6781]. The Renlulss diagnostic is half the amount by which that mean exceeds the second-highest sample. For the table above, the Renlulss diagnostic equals -0.32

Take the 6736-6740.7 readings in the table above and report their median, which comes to 10.2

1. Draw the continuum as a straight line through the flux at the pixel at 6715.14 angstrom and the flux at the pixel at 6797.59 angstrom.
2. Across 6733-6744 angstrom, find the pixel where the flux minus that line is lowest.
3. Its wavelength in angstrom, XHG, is 6733.72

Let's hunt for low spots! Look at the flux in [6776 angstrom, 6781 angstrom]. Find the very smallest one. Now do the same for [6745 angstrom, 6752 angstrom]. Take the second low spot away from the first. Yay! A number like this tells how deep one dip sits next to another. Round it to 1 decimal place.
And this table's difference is 1.3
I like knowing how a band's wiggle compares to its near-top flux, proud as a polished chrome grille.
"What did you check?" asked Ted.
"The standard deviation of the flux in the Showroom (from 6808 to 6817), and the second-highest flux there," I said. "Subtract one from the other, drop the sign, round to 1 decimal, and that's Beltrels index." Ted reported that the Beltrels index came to 9.7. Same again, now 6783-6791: 9.6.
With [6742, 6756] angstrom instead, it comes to 10.0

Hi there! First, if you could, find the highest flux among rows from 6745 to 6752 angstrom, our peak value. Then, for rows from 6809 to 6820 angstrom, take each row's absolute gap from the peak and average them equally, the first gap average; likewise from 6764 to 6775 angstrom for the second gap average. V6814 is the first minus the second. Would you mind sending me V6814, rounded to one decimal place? 0.4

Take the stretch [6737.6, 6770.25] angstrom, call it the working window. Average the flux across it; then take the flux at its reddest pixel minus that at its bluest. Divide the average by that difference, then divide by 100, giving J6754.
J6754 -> -0.1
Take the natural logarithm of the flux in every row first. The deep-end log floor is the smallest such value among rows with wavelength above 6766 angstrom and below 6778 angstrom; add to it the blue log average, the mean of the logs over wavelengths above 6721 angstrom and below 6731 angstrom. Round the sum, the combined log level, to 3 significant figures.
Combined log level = 4.54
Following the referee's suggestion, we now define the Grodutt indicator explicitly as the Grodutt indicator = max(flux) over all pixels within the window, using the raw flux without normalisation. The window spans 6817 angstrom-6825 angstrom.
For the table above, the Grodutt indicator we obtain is 9.919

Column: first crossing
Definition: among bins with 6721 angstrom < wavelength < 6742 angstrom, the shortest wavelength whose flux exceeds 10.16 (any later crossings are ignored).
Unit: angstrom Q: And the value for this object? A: 6721.32 angstrom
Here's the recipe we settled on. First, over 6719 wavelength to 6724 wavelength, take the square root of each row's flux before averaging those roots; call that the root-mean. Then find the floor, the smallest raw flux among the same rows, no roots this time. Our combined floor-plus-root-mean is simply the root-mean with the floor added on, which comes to 12.0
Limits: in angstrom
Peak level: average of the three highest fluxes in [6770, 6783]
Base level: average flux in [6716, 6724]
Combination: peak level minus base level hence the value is 1.89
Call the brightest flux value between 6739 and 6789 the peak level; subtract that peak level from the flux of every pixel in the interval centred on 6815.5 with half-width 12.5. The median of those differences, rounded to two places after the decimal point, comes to -1.93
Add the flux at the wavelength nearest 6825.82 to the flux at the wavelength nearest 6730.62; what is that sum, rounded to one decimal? 21.5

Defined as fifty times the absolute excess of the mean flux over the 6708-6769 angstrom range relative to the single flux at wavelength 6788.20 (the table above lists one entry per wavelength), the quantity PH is 43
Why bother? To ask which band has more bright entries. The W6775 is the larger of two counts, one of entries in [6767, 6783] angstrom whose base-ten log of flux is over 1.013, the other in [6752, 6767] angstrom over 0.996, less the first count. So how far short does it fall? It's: 1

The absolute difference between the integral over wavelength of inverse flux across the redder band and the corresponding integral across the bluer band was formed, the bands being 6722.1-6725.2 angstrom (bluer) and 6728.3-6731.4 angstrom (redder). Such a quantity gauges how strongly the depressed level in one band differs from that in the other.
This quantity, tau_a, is 0.028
